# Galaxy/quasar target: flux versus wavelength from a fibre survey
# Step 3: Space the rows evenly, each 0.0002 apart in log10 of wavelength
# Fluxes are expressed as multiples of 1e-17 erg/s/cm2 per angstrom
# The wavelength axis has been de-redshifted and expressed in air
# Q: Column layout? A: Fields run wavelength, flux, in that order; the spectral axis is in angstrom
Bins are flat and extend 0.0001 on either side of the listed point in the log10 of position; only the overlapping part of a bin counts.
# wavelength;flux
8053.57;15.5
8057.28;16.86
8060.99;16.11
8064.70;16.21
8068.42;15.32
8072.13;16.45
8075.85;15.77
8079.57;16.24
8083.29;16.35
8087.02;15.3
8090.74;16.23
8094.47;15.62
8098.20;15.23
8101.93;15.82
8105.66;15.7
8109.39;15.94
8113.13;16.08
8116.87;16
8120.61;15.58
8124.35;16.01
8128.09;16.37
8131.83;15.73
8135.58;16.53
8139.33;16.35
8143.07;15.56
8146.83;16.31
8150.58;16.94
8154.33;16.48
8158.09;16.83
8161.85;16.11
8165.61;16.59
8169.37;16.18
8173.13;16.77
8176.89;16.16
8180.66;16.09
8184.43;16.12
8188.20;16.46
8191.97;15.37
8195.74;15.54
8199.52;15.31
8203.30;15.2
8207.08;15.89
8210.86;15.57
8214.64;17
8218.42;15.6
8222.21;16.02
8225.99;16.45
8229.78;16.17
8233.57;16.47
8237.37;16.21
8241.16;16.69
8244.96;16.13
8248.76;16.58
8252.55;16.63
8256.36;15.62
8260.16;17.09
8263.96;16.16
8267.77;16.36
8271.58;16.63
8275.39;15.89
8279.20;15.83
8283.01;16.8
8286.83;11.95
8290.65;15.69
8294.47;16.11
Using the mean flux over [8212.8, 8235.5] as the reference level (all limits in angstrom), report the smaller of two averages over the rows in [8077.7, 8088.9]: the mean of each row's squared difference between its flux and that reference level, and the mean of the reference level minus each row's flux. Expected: 0.32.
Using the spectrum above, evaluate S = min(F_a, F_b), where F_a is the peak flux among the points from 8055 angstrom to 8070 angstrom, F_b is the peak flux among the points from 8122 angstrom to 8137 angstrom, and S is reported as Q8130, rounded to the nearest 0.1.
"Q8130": 16.5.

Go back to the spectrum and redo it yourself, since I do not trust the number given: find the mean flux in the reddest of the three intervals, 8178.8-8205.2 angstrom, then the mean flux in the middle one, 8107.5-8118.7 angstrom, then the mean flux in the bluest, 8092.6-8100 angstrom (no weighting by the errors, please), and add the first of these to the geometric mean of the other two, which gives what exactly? 31.4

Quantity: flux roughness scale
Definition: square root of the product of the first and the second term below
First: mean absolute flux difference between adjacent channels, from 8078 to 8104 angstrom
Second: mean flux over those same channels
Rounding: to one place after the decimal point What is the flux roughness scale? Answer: 3.1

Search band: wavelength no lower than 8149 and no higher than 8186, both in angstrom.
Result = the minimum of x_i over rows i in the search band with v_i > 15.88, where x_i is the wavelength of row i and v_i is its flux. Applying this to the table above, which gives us 8150.58 angstrom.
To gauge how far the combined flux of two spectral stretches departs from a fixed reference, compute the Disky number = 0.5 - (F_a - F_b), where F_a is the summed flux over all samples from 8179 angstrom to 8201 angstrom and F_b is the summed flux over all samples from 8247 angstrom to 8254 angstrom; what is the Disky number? -61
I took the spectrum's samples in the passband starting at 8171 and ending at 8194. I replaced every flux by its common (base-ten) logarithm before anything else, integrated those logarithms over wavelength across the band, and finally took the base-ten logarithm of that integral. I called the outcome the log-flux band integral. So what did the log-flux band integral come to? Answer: 1.44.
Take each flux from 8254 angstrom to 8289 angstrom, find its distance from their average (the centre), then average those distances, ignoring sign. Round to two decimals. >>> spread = 0.90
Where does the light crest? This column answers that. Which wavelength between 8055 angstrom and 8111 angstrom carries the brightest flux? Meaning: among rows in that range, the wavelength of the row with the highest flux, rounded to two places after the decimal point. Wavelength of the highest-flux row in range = 8057.28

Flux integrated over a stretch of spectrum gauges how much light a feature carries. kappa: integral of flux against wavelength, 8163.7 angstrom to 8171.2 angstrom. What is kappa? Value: 123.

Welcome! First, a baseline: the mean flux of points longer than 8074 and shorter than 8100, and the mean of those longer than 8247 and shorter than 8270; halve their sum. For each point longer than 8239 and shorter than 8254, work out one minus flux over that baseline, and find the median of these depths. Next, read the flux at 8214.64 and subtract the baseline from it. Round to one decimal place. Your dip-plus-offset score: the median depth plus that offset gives 0.9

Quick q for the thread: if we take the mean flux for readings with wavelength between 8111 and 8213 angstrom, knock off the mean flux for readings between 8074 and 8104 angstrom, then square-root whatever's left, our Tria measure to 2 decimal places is 0.51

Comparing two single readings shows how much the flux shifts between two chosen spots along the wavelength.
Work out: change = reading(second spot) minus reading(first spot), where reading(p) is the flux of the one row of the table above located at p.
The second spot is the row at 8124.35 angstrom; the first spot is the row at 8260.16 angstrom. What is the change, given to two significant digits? -1.1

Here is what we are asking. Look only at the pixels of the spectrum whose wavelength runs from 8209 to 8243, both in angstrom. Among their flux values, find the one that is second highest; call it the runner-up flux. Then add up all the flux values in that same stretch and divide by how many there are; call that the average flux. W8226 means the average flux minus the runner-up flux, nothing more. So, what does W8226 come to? -0.4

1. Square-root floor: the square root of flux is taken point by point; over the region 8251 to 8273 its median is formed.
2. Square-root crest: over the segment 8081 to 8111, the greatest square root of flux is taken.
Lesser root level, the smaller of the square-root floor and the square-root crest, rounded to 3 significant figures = 4.04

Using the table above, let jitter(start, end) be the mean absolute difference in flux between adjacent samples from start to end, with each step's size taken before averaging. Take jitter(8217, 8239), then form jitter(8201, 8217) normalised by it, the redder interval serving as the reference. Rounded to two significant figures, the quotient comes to 2.4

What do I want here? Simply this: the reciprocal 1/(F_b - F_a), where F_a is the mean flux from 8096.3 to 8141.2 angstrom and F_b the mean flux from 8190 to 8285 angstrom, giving 5.5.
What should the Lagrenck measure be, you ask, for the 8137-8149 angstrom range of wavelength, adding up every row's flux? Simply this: 48.2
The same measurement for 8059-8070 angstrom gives 47.6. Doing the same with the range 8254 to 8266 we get 48.9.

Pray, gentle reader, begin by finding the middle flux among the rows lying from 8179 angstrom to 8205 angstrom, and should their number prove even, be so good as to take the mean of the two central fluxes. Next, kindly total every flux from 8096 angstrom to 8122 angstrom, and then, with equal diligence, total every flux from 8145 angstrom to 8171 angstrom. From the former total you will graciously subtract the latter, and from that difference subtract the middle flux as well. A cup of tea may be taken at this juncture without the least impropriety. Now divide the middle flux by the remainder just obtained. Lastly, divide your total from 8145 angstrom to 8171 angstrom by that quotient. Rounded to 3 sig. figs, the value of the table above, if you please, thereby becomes -153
